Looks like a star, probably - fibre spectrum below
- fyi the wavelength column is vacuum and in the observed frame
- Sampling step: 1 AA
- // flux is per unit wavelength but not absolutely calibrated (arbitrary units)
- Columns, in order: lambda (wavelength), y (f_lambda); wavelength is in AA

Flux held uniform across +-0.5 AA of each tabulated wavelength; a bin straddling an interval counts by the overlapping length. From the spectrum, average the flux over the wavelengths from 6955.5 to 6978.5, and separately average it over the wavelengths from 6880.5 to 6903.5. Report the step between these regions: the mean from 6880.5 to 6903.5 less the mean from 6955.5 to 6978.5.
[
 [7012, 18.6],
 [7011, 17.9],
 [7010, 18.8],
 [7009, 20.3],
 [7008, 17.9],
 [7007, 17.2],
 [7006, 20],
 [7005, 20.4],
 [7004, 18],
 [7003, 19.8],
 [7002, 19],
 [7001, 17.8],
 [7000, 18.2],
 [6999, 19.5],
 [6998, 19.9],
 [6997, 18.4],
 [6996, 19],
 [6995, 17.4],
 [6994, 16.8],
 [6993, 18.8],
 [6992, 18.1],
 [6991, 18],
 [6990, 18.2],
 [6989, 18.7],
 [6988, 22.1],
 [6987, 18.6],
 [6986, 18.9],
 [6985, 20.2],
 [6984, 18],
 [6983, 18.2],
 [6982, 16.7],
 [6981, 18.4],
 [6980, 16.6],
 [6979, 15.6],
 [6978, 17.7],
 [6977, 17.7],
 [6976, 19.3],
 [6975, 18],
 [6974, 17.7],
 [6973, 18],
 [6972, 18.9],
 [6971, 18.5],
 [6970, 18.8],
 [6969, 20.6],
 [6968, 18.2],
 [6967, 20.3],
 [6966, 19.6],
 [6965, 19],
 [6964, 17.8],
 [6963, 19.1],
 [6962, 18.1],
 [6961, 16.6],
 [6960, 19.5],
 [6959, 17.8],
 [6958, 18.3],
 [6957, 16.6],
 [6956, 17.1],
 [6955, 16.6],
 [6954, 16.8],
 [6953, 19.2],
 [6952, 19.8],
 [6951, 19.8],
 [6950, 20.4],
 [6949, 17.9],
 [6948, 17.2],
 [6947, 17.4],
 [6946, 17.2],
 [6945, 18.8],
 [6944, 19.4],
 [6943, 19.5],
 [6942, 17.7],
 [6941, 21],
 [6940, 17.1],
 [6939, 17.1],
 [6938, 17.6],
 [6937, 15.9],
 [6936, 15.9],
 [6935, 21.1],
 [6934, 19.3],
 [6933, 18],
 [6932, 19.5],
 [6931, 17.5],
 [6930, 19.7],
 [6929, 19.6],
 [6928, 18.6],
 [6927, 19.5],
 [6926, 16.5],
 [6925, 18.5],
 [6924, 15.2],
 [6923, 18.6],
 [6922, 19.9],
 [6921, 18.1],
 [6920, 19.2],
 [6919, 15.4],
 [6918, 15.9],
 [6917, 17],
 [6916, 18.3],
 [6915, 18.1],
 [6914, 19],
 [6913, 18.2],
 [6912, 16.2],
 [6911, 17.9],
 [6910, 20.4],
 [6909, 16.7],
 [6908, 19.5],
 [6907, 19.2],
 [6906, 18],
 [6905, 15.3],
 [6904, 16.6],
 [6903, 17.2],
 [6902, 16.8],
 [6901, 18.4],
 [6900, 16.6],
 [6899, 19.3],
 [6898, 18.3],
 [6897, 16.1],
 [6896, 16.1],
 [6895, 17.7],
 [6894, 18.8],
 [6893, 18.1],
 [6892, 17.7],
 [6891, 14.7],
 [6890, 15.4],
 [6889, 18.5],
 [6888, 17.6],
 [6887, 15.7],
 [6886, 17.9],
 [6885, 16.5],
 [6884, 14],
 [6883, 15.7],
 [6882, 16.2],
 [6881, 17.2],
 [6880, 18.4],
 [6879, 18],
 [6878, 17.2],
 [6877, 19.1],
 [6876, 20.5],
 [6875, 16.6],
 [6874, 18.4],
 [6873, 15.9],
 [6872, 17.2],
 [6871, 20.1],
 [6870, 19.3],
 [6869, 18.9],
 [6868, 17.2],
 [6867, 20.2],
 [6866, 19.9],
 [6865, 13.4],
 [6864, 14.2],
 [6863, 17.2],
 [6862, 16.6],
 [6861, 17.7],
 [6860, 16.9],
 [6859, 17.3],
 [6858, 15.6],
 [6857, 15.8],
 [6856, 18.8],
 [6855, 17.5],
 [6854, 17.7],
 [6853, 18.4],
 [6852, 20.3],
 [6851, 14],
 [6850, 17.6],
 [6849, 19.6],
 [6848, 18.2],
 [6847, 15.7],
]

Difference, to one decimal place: -1.4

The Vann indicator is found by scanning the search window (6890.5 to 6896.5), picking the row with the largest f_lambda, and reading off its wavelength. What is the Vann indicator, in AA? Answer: 6894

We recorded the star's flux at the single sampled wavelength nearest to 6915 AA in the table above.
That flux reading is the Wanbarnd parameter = 18.1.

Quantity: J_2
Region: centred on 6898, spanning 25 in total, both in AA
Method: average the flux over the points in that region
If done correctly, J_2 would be 17.5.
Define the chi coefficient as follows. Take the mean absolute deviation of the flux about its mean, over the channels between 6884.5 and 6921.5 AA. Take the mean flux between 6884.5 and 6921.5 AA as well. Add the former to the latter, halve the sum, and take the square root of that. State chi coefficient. 3.05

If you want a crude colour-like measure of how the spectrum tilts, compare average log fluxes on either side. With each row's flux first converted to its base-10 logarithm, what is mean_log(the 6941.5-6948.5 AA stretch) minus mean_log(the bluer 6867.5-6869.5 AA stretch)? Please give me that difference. 0.003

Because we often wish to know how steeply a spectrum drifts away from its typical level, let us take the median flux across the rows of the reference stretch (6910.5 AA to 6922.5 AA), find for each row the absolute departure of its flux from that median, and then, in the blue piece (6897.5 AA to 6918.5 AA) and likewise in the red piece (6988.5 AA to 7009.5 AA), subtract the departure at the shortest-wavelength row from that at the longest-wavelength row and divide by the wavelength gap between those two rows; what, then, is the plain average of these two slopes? 0.090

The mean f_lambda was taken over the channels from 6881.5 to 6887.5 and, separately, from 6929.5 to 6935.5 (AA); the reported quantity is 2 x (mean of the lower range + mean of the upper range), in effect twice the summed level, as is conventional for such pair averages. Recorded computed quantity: 70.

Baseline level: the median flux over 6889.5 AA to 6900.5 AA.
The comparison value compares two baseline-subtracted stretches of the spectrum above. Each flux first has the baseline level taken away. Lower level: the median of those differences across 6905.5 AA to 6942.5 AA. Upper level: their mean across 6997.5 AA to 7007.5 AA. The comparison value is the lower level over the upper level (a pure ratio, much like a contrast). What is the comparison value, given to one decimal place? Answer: 0.3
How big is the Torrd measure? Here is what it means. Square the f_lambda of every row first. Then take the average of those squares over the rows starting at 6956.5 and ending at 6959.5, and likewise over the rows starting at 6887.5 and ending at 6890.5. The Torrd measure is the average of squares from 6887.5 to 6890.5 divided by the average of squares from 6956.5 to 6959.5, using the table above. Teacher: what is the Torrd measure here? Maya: 0.96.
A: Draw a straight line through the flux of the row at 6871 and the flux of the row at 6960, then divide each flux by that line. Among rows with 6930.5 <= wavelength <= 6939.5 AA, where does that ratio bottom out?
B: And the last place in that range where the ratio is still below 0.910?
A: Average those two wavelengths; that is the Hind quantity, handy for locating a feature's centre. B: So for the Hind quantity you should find 6937.5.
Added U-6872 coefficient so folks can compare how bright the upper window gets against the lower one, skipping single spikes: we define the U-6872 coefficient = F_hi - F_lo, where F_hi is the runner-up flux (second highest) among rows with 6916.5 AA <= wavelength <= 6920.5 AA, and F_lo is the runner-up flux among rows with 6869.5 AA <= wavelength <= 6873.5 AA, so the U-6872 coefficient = -2.3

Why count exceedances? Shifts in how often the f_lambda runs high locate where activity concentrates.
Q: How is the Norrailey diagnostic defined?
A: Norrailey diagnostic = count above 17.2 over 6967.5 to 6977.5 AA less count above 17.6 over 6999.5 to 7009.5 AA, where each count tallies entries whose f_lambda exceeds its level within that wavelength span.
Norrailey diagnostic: 1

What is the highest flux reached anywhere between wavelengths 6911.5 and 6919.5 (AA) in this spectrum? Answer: 19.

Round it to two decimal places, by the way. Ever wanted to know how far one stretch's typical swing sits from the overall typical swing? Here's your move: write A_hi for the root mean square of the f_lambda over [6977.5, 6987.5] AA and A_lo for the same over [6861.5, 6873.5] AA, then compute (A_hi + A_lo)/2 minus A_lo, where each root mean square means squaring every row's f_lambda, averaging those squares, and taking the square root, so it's 0.15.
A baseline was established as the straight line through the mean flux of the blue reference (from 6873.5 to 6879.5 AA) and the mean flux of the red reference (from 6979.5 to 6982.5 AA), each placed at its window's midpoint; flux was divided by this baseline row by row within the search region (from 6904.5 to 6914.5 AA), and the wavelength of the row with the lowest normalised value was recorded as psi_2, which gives 6905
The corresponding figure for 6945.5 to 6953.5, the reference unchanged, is 6946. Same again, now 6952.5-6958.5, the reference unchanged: 6955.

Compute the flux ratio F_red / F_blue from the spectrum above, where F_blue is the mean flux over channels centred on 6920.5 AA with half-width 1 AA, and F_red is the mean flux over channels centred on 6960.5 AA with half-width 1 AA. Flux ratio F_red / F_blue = 0.97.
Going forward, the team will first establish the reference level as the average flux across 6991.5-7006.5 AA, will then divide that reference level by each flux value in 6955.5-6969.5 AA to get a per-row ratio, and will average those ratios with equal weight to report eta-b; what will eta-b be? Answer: 1.02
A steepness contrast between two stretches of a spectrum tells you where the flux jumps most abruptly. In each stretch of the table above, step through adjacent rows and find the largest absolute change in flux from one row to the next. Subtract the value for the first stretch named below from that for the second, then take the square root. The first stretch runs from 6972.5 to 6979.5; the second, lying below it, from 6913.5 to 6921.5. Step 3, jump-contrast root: 1.3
